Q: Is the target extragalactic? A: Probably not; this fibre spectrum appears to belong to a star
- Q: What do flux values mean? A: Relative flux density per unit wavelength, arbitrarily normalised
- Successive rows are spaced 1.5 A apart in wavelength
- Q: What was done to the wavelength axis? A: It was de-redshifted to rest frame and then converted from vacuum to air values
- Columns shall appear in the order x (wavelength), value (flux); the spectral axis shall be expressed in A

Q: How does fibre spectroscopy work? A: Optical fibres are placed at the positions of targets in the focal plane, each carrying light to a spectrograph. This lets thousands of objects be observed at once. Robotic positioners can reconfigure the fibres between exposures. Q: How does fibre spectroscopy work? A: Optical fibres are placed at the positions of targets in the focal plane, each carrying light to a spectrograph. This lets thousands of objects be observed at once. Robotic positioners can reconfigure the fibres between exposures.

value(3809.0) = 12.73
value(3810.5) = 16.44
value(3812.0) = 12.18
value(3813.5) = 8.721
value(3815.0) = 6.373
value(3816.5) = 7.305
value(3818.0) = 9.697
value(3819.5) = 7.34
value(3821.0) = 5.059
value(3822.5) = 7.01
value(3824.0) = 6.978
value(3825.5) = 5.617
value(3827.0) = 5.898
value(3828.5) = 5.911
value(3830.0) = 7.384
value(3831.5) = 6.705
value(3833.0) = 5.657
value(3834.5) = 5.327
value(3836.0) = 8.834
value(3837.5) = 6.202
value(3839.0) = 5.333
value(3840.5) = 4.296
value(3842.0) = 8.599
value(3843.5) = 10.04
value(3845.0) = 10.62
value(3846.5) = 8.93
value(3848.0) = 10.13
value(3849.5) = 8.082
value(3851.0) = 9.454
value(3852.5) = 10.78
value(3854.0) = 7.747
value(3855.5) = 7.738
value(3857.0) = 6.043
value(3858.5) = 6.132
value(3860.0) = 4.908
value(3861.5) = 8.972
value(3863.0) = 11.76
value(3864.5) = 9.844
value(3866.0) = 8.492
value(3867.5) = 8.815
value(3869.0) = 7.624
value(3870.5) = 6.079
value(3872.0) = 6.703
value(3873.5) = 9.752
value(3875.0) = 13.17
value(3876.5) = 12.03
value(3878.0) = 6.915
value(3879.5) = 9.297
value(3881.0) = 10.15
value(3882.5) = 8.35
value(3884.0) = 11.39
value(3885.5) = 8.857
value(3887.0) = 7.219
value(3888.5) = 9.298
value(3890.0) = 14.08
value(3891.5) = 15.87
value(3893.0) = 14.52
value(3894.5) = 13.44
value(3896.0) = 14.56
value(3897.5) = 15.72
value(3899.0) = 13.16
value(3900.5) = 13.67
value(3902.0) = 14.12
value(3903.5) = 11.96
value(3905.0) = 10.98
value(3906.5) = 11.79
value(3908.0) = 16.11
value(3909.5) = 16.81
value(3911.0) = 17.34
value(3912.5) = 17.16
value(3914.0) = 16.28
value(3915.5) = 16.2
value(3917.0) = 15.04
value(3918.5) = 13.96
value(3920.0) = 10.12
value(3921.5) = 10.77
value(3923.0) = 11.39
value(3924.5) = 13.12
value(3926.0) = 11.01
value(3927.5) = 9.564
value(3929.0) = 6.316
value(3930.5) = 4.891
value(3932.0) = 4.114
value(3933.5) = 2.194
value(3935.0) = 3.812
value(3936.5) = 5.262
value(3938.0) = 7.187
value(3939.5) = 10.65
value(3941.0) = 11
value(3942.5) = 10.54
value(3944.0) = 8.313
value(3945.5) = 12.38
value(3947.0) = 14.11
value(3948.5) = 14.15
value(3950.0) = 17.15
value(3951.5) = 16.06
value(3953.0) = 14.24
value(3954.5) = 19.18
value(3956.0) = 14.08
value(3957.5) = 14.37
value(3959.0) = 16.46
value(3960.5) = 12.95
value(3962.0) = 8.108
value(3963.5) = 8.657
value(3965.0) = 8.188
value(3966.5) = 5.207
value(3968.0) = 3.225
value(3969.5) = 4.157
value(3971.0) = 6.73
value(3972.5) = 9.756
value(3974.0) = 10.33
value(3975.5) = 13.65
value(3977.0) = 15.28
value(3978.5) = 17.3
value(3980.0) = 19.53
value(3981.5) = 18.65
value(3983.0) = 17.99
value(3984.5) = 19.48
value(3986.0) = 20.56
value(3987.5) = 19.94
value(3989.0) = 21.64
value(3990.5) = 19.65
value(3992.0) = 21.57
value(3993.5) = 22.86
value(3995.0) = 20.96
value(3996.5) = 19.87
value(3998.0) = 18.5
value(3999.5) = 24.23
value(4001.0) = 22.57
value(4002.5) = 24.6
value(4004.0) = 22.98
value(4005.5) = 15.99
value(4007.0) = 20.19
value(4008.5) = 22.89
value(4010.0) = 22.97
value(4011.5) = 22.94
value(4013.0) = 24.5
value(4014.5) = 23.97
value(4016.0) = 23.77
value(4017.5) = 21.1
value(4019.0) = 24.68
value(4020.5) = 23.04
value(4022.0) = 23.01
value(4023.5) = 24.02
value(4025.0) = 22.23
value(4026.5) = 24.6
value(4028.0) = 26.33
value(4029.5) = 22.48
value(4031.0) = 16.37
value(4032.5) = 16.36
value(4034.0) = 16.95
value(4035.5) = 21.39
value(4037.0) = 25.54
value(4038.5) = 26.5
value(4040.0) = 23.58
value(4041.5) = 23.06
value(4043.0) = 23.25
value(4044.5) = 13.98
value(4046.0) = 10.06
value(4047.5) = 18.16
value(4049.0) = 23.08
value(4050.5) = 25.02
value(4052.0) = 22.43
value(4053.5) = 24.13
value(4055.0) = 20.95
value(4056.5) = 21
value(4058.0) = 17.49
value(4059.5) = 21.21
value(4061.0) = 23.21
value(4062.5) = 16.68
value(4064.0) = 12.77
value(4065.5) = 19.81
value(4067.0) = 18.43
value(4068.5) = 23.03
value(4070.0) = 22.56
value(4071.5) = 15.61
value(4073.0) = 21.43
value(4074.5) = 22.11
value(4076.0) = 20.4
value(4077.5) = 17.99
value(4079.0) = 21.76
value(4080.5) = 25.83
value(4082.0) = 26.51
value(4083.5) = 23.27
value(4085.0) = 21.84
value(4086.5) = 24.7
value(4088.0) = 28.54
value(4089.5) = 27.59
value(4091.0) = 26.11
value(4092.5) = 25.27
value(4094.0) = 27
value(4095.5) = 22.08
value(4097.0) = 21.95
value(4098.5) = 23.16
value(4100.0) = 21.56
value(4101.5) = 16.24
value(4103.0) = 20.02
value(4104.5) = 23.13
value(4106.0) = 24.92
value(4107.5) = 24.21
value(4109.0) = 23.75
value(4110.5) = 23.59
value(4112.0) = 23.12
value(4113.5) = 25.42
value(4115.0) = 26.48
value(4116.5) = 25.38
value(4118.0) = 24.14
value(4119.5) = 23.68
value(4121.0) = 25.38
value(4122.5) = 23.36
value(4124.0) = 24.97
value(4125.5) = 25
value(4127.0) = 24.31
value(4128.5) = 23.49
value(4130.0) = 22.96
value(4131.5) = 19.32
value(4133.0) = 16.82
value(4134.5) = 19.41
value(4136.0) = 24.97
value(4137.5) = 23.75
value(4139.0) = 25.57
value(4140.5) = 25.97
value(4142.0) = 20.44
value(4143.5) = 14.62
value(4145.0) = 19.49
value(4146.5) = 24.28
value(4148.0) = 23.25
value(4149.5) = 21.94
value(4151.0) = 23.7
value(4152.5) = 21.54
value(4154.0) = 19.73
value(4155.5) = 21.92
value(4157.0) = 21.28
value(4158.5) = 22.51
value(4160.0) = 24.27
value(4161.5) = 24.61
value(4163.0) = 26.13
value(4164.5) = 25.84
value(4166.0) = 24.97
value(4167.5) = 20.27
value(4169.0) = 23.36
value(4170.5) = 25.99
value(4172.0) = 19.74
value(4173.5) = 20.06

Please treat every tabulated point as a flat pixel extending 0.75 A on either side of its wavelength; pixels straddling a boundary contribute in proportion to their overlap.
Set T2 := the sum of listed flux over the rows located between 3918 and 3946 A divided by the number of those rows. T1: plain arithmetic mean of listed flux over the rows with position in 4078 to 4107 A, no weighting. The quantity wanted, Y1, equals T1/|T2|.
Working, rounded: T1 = 23.8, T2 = 9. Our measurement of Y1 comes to 2.71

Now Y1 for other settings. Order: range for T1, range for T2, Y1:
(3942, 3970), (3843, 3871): 1.37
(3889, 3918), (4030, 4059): 0.72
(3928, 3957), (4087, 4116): 0.43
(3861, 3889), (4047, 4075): 0.45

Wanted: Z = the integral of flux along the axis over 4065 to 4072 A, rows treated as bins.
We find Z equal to 140.3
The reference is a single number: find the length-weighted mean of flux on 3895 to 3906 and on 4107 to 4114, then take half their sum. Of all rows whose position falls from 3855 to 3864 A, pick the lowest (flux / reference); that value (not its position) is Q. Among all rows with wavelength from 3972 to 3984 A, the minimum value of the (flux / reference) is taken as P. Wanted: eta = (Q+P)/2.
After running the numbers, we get 0.39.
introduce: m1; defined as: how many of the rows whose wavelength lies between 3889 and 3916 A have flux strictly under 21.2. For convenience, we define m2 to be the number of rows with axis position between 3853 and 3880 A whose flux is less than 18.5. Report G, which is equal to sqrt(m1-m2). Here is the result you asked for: 0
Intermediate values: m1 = 18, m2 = 18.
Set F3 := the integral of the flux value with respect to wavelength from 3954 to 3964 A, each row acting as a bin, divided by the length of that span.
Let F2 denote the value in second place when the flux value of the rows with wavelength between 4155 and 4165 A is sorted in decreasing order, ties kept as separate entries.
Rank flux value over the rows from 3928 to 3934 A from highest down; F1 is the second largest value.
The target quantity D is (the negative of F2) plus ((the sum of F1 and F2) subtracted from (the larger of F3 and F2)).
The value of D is -31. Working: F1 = 4.891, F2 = 25.84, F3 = 13.4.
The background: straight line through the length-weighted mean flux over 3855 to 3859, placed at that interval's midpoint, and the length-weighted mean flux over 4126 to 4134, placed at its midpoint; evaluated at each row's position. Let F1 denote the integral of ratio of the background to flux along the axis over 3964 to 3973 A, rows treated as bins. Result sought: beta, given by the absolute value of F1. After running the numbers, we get 21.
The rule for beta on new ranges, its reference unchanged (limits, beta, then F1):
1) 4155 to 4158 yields 3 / 3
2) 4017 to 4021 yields 3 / 3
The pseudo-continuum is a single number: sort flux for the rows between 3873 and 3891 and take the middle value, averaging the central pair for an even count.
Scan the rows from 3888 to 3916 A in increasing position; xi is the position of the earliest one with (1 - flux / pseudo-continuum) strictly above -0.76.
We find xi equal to 3888.5 A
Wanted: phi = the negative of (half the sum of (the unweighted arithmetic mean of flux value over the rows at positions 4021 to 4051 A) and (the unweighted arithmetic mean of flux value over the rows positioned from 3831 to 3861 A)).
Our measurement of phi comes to -14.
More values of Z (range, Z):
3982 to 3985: 56.0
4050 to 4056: 137.8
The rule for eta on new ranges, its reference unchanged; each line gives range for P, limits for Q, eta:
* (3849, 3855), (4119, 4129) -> 0.83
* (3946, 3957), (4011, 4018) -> 0.94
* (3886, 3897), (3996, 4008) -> 0.62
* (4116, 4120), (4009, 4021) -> 1.20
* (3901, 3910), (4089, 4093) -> 0.97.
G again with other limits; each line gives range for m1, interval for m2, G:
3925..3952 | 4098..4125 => 4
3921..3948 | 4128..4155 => 4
